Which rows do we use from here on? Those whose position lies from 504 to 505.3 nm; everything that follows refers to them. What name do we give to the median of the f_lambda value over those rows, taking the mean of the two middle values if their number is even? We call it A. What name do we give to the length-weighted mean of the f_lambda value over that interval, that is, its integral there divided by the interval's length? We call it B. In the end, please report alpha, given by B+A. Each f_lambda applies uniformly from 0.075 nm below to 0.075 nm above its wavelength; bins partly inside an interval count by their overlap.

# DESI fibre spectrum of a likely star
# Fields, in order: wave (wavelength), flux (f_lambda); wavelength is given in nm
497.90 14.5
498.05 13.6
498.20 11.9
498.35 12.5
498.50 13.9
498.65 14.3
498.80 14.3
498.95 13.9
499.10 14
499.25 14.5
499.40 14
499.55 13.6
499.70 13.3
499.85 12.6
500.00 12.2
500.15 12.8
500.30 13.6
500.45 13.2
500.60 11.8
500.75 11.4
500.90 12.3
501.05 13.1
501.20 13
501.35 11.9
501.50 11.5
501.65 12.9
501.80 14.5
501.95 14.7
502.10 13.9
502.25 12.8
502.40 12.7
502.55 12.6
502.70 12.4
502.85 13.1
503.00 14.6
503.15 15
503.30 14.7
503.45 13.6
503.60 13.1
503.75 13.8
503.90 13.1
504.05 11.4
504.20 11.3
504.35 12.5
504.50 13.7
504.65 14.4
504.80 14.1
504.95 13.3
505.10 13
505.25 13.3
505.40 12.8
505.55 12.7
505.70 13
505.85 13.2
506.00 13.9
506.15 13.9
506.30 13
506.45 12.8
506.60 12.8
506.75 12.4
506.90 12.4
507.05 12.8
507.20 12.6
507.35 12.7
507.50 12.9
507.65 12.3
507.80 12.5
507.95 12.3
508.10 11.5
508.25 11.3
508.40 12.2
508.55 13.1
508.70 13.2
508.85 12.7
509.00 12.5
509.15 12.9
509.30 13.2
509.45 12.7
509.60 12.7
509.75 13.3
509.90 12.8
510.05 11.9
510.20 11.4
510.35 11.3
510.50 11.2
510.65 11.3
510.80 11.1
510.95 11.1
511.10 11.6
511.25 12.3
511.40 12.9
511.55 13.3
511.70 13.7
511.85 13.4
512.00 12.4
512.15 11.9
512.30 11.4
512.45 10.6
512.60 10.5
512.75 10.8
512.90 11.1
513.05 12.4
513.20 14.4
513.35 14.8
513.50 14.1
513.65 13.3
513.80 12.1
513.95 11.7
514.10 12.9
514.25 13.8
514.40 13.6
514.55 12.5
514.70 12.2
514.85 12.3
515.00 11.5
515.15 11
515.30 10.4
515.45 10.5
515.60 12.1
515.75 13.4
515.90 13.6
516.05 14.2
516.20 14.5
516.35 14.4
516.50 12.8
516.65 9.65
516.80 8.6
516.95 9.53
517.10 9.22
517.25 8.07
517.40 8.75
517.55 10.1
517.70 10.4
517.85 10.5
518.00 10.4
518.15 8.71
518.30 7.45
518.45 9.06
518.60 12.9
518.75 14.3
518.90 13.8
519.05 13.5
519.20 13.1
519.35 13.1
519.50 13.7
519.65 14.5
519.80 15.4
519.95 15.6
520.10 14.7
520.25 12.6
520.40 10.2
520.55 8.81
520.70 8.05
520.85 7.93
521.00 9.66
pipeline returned 26.3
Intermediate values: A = 13.3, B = 13.0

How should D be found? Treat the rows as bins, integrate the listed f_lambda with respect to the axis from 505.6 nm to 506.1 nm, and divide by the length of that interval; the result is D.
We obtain 13.36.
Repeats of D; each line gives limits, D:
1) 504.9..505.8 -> 13.01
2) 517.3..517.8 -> 9.70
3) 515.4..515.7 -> 11.54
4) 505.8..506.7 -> 13.24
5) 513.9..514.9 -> 12.75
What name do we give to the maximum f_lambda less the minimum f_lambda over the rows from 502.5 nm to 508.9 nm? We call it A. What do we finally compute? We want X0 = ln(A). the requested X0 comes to 1.3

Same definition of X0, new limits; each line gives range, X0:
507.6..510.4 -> 0.7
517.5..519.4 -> 1.9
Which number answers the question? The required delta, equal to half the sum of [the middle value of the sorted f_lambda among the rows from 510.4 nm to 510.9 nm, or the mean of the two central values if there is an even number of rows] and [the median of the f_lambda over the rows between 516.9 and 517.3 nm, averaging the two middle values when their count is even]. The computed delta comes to 10.2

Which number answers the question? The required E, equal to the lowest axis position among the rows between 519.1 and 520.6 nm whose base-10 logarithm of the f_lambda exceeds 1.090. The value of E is 519.20 nm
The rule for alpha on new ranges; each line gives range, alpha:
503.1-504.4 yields 26.2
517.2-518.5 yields 18.4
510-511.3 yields 22.7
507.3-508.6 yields 24.6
